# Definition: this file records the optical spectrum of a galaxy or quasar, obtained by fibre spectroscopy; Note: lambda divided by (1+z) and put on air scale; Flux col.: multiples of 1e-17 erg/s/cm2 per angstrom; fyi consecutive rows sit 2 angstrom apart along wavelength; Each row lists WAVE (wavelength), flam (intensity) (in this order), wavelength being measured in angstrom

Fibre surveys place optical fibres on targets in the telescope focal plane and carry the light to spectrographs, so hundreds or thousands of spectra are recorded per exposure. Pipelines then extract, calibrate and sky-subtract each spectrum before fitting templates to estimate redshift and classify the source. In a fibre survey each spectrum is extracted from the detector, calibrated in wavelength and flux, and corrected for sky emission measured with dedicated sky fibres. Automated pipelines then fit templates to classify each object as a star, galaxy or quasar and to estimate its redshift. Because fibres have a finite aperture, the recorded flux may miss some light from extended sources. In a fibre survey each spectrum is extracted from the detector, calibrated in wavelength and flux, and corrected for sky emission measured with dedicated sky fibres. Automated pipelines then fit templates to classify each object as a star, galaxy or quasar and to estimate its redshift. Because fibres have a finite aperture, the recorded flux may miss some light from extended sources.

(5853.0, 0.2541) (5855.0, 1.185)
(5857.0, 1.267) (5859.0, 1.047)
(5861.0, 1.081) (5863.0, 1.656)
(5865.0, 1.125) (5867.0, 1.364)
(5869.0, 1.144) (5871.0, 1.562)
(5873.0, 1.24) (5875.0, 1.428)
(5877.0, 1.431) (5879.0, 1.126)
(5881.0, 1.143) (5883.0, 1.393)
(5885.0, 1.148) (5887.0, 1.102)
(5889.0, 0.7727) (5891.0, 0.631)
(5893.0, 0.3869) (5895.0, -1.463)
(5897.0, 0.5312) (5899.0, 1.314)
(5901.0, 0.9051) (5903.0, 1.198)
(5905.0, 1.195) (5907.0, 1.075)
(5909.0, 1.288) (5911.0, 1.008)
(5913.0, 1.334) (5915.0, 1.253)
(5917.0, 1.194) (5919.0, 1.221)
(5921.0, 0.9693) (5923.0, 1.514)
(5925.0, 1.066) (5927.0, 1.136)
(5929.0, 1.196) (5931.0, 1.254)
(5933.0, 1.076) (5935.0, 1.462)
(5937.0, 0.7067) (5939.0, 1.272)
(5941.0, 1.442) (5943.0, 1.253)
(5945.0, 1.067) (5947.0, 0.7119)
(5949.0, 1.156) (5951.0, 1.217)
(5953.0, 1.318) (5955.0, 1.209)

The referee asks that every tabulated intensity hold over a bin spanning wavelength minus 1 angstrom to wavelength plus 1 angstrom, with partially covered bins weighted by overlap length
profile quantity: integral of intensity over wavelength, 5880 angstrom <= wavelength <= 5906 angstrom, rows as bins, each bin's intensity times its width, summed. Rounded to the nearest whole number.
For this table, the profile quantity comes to 21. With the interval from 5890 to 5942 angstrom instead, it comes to 52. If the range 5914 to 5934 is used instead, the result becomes 24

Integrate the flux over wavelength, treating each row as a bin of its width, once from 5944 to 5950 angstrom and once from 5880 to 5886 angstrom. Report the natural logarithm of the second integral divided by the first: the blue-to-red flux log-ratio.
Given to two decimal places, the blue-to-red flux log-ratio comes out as 0.23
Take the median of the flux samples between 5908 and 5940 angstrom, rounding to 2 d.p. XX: 1.21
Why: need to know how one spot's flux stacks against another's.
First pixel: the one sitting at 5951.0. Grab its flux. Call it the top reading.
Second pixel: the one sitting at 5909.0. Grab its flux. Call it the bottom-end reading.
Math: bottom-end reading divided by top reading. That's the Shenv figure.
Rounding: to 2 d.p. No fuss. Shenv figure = 1.06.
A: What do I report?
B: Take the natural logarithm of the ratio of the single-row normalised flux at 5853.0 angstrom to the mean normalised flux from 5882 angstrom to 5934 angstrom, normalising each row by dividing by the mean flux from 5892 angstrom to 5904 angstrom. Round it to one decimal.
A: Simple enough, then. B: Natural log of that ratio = -1.4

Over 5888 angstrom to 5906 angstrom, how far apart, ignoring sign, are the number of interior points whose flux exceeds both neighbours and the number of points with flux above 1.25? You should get 1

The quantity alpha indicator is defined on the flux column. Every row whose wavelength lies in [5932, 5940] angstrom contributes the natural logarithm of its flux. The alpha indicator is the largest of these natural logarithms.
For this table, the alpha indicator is 0.380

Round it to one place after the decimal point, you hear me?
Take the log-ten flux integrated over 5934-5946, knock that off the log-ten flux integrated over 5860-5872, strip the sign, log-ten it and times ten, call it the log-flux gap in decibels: -2.4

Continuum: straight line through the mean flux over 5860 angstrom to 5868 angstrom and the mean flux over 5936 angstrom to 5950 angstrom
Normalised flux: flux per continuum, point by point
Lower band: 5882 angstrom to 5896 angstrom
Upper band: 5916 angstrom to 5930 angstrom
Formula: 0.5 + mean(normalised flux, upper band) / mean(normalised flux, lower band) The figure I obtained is 2.79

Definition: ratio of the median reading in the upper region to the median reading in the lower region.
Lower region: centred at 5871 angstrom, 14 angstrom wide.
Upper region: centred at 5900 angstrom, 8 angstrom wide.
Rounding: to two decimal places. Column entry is 0.77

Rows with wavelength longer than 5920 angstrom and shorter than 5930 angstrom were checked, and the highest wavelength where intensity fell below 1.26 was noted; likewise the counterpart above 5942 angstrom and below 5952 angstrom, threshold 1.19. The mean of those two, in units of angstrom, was 5939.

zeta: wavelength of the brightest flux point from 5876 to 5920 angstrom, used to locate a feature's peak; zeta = 5877.0 angstrom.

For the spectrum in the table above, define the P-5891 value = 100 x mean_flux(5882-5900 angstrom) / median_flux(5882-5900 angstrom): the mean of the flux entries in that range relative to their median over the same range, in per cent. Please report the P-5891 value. 83.6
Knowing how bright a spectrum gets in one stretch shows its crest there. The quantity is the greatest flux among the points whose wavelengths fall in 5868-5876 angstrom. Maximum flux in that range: 1.562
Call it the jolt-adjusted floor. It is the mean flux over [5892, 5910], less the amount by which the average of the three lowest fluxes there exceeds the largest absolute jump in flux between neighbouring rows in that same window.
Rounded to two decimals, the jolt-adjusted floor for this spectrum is 2.89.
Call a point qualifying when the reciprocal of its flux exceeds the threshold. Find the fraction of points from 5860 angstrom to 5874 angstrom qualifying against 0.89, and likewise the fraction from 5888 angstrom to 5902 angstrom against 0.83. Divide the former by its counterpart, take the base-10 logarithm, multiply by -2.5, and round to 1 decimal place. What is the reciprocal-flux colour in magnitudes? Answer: 1.7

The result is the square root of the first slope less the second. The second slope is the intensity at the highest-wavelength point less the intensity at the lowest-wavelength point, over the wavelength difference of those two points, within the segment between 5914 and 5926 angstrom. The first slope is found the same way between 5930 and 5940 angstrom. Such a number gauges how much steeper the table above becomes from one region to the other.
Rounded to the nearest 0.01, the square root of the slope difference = 0.14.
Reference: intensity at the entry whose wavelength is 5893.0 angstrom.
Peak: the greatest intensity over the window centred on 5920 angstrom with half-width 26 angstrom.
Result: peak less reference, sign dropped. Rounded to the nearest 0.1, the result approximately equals 1.1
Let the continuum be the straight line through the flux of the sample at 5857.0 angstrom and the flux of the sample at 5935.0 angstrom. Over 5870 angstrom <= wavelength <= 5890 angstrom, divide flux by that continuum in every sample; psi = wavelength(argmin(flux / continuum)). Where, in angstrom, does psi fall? 5889.0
